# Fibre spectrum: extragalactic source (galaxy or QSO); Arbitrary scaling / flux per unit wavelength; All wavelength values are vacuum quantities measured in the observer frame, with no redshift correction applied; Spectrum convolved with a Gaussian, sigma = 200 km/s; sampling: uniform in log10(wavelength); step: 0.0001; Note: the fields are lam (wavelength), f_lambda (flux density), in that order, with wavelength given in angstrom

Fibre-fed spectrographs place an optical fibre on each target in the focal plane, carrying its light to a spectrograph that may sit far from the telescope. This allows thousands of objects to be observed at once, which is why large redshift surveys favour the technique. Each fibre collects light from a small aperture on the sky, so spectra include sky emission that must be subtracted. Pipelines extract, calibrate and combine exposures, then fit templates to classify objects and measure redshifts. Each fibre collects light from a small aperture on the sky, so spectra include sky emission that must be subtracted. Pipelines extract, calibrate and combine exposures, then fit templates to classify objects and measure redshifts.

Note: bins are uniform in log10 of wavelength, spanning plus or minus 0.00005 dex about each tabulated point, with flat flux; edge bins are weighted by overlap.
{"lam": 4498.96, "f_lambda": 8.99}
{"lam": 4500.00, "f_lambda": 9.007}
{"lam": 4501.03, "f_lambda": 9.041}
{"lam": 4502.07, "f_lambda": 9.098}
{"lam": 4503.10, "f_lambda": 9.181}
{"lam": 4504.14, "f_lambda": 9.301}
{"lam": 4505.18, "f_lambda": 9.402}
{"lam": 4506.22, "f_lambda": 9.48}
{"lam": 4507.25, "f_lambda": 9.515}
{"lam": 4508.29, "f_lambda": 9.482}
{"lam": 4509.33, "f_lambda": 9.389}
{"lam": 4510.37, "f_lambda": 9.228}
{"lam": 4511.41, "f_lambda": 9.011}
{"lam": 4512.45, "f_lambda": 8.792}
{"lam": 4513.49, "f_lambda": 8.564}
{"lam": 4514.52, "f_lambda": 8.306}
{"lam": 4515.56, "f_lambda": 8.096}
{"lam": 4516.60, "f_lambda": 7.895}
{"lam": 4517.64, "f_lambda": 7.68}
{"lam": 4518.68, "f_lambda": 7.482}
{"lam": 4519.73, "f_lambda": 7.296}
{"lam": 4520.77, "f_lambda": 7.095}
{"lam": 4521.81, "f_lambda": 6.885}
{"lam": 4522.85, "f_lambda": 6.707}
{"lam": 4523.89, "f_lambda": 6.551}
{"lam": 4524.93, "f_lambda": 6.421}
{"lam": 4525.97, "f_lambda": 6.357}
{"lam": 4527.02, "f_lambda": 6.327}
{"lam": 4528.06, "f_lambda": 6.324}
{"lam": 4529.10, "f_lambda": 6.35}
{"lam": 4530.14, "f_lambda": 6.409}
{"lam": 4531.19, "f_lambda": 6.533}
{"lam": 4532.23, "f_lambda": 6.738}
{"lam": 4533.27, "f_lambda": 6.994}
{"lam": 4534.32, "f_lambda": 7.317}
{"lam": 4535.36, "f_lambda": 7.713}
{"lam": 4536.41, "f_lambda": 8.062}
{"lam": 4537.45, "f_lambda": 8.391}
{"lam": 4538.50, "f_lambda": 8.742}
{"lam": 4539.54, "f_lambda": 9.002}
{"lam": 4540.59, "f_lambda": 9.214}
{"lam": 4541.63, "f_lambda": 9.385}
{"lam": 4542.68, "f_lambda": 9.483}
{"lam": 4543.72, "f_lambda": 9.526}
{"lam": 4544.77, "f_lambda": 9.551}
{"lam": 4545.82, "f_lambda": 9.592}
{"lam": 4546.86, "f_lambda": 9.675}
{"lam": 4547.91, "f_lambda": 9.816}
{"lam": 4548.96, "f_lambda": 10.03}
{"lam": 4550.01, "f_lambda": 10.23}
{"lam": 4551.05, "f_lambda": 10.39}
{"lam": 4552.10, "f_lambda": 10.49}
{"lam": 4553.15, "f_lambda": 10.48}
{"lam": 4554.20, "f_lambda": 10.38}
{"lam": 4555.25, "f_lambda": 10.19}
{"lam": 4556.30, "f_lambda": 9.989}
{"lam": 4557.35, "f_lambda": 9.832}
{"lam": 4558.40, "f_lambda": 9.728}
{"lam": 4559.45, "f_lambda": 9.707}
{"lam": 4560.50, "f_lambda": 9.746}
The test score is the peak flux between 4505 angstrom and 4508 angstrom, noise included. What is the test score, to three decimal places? 9.515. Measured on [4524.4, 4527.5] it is 6.421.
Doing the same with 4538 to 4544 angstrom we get 9.526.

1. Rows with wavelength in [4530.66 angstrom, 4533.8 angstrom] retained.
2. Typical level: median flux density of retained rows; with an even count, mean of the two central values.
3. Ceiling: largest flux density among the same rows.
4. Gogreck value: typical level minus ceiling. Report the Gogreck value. -0.26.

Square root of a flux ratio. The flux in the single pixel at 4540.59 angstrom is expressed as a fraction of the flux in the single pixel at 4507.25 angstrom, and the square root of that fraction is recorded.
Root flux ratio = 0.98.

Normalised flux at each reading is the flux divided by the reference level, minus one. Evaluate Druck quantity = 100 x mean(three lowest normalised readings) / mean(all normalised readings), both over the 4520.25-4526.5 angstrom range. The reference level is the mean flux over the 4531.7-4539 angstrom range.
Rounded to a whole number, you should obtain 122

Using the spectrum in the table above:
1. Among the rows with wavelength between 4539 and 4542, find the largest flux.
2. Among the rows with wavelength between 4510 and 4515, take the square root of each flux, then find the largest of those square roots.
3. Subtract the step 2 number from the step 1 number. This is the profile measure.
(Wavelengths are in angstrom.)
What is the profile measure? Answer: 6.3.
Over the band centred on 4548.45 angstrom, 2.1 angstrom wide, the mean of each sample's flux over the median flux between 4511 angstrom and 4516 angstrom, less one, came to 0.16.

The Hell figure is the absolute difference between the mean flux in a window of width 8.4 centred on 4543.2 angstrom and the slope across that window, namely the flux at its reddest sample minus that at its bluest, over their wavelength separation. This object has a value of 9.3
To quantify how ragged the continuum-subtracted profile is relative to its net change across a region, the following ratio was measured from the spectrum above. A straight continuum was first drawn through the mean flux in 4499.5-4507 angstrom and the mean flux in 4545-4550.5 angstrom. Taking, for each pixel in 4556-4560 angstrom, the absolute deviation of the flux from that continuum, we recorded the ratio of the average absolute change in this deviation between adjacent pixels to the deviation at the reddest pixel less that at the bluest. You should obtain 0.33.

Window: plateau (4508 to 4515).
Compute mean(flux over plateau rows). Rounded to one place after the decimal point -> 9.0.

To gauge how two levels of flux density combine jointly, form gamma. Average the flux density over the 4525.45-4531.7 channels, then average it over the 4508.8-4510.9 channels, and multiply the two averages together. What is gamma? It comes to 59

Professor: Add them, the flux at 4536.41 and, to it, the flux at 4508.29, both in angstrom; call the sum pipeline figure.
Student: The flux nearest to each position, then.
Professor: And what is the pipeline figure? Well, 17.5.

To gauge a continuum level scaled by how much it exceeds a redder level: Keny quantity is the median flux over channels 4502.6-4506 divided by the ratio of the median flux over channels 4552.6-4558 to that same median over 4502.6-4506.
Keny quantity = 8.5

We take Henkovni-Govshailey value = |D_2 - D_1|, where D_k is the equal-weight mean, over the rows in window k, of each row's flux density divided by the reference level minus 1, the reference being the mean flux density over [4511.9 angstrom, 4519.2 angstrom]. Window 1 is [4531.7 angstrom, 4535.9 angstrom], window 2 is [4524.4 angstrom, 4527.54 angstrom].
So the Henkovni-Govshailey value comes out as 0.101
